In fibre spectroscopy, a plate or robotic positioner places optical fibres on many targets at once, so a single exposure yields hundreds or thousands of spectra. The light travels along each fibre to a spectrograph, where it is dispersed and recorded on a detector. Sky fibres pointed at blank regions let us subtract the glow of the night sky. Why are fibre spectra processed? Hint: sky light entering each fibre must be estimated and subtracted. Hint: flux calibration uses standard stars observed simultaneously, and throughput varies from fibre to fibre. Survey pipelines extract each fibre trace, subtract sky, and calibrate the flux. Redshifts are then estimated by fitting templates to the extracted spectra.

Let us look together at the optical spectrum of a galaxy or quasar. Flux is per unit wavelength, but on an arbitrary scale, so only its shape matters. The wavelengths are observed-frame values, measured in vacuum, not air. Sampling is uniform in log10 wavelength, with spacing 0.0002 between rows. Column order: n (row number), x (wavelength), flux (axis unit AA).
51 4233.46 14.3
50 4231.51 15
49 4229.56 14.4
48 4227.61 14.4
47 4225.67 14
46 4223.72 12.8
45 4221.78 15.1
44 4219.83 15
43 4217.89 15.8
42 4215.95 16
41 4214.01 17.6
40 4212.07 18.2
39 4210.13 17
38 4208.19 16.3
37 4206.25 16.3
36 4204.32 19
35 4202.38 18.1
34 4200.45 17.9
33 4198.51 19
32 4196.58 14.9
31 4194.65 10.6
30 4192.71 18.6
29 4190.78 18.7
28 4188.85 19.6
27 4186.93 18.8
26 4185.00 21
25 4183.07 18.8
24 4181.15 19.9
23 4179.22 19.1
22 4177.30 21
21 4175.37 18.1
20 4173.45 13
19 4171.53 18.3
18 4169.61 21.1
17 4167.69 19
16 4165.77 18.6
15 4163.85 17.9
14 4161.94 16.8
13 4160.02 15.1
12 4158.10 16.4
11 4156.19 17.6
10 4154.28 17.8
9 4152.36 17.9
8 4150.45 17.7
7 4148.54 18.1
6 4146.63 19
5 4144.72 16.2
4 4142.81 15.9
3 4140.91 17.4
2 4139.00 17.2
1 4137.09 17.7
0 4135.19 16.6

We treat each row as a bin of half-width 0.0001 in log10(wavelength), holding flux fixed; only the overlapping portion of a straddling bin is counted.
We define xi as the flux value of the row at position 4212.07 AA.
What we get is 18.2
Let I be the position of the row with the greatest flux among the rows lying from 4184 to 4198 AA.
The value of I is 4185.00 AA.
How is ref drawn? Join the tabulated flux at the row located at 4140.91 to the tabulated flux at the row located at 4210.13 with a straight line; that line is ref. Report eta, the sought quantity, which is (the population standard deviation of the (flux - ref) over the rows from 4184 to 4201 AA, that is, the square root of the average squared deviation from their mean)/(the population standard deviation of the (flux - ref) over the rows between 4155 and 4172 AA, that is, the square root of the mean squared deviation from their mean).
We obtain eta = 1.8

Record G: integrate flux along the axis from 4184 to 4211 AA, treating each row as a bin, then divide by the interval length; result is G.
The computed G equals 17.6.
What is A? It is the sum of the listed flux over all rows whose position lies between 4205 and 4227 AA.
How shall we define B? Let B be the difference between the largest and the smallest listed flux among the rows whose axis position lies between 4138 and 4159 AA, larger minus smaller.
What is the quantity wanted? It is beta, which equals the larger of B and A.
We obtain 174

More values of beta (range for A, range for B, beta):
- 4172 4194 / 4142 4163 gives 207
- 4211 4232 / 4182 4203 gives 168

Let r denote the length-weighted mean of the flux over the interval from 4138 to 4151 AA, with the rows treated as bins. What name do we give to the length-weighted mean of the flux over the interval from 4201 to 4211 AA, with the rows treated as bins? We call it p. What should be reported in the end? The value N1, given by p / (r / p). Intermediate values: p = 17.4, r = 17.3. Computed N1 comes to 17.4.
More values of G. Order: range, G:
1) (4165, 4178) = 18.4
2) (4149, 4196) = 18.0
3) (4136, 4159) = 17.4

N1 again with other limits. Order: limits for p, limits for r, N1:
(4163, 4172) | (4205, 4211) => 21.7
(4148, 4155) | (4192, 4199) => 20.6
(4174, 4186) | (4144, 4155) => 21.2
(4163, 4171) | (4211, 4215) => 20.4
